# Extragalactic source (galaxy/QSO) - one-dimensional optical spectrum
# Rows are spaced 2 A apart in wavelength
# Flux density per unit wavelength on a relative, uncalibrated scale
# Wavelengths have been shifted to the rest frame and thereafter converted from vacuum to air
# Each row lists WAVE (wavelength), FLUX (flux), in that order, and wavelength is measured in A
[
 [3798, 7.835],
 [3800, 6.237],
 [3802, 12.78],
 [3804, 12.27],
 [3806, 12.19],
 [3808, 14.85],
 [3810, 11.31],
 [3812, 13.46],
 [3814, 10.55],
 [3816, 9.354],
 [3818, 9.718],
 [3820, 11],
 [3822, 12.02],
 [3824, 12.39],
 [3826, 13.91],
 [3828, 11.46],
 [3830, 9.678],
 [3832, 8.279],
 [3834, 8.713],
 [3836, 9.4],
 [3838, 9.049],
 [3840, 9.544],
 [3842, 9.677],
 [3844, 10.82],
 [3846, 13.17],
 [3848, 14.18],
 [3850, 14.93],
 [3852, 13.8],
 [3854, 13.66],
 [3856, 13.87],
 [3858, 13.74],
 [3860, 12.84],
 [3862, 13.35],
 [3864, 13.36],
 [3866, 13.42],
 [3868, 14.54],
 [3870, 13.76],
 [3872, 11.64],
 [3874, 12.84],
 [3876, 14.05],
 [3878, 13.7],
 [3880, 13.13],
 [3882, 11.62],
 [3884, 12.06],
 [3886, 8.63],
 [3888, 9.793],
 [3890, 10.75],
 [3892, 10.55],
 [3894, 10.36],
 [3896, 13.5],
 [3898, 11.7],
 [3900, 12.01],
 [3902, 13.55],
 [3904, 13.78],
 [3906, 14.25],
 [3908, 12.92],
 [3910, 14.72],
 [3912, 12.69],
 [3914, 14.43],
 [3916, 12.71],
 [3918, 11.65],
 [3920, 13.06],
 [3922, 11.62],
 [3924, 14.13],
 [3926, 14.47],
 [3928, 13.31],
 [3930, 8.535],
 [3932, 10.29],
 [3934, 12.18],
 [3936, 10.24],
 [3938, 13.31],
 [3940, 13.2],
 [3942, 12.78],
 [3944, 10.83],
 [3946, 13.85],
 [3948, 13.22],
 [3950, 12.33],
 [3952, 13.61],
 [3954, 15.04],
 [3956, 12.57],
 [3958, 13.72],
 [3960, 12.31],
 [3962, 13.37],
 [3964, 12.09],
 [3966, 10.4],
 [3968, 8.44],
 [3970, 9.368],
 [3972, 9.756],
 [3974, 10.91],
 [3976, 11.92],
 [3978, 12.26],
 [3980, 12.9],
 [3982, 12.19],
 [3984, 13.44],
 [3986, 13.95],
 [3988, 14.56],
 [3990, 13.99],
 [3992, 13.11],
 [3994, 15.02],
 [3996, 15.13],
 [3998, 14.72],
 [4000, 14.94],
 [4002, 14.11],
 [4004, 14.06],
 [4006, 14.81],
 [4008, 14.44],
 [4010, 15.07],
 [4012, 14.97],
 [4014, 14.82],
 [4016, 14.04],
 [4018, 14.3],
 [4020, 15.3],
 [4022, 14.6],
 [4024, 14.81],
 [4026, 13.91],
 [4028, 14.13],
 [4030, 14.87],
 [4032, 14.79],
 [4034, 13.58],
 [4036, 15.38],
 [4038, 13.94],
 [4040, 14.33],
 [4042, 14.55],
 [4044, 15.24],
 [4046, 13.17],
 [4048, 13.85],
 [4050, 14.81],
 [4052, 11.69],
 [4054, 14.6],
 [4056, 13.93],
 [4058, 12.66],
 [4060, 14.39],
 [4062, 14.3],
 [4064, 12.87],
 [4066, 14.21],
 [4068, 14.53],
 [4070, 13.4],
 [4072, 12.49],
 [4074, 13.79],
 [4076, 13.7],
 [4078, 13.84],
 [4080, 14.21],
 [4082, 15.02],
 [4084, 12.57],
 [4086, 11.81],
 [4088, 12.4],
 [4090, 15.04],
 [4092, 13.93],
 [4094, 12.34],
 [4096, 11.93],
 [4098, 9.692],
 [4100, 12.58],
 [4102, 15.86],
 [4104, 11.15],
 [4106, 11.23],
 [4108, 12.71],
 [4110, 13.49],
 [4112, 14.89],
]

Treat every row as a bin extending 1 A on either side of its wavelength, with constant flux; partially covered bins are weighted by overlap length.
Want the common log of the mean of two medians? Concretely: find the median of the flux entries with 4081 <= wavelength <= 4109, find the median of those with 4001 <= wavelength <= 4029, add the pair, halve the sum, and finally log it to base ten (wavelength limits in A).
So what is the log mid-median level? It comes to 1.13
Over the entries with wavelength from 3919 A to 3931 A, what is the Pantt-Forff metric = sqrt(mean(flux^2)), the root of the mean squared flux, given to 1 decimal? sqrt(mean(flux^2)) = 12.7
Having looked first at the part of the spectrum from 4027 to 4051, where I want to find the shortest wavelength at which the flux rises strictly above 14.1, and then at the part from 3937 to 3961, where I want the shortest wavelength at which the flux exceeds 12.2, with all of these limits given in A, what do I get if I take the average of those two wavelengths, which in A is 3983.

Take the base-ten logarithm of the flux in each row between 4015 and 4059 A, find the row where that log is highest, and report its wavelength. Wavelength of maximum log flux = 4036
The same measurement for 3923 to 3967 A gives 3954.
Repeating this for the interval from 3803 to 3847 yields 3808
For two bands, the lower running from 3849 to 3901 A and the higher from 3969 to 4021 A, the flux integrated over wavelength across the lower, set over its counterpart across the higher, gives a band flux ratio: 0.925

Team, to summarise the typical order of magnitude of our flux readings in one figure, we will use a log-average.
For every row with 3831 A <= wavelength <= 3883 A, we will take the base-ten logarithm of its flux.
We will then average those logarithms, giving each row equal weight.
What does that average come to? 1.09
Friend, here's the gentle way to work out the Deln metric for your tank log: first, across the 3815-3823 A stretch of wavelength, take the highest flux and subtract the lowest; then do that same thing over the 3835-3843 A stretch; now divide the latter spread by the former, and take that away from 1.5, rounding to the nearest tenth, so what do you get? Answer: 1.3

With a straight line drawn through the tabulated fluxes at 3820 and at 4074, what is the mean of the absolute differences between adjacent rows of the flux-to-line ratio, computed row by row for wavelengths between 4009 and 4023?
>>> 0.038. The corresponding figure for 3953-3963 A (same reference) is 0.122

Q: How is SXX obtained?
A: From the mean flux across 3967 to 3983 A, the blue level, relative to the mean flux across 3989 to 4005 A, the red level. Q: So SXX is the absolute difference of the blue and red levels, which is 3.4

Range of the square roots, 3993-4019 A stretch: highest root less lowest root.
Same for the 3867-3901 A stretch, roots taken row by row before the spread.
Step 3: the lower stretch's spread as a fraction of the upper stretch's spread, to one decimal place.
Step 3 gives 6.1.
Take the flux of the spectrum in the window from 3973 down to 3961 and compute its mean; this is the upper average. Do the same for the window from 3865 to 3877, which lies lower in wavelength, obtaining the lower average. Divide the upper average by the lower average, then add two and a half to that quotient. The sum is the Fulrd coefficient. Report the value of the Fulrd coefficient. 3.29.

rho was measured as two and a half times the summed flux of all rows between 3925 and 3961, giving 564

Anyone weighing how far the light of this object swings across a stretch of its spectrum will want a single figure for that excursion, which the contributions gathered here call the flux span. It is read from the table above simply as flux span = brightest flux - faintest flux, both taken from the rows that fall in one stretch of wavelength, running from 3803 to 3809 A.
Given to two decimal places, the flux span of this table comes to 2.66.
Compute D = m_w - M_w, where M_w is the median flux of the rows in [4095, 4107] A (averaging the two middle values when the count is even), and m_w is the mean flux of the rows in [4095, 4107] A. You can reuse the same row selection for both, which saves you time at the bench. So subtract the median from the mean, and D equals 0.5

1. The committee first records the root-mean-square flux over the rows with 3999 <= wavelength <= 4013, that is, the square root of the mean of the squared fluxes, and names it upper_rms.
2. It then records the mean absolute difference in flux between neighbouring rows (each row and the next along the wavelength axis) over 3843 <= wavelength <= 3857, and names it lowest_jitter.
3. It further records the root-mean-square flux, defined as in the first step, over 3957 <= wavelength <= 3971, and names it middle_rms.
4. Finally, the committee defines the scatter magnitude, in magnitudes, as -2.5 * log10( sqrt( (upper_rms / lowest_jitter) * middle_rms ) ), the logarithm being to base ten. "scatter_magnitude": -2.82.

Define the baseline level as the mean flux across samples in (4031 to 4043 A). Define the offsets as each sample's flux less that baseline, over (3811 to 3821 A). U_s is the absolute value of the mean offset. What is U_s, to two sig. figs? 3.6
